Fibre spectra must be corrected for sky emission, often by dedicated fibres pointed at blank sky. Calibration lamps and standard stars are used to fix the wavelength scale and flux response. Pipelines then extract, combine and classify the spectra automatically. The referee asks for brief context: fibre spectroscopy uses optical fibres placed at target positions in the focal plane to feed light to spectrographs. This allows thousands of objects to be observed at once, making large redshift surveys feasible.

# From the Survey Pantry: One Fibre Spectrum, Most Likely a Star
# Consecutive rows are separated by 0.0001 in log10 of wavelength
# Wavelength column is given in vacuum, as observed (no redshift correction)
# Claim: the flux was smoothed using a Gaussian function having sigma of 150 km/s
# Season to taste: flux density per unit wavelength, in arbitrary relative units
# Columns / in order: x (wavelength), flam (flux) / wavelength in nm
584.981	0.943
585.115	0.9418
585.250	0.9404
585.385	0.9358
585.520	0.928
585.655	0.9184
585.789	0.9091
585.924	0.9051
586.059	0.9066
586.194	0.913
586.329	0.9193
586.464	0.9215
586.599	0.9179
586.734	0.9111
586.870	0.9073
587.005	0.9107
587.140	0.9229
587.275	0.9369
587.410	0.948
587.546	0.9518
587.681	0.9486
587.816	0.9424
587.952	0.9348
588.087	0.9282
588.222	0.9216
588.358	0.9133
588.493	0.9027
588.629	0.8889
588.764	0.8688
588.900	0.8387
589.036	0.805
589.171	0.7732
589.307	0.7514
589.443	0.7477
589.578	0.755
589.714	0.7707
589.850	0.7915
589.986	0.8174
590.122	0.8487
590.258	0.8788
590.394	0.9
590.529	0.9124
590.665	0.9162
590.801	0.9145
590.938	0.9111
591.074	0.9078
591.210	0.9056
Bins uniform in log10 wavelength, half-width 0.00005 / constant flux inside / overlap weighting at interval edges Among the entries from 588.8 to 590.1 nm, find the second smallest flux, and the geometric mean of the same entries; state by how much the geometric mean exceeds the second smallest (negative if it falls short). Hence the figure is 0.031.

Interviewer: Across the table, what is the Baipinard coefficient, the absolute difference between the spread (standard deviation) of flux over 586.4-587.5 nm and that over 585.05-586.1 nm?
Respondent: 0.001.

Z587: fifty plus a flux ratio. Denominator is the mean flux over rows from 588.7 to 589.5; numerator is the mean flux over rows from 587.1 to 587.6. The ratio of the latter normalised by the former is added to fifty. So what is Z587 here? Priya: 51.18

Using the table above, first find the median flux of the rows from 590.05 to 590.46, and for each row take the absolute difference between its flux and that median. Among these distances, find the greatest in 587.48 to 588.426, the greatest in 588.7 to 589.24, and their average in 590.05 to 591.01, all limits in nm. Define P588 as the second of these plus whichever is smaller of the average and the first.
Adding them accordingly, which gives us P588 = 0.133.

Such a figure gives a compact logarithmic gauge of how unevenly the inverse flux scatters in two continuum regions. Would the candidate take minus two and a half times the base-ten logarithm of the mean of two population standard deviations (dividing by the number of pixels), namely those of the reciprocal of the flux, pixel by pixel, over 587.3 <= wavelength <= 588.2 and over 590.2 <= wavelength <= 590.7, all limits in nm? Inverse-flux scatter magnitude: 4.65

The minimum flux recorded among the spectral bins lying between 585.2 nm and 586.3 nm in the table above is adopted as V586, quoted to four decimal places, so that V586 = 0.9051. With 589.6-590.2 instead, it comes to 0.7707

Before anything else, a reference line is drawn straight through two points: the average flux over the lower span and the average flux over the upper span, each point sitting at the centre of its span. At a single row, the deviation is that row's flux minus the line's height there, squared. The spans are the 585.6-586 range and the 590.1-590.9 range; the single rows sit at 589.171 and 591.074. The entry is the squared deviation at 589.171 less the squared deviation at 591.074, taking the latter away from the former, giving 0.016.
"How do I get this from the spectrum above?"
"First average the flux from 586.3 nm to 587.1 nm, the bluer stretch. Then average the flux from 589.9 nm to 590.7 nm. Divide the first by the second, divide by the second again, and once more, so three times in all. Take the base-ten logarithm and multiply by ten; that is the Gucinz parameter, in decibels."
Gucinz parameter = 1.3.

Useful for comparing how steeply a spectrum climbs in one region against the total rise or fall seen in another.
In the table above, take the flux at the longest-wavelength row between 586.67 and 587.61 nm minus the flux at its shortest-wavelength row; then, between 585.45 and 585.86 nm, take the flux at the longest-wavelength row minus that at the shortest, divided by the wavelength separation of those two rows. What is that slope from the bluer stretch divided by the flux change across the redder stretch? -1.7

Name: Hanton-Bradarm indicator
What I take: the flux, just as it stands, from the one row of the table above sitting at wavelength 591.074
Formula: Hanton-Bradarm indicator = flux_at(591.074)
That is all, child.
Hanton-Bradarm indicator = 0.9078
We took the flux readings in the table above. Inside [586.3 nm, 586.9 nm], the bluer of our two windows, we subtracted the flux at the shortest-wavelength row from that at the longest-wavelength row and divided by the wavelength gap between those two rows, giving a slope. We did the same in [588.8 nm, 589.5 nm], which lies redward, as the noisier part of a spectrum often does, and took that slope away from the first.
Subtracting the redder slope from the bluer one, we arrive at 0.15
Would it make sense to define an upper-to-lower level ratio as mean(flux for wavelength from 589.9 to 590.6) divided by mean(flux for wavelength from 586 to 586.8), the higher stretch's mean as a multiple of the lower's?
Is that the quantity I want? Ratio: 0.95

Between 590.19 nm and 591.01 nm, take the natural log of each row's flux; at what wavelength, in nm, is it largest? 590.665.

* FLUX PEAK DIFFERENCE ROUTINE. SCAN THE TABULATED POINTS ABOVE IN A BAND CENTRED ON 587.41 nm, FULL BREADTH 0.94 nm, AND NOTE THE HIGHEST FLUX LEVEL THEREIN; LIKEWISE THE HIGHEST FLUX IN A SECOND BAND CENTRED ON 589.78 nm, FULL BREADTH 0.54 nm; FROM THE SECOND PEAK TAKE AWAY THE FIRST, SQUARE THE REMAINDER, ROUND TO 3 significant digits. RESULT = 0.0181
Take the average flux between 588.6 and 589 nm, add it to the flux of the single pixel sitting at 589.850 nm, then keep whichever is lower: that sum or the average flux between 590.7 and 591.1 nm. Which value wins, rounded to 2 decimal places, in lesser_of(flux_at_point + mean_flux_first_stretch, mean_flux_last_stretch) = 0.91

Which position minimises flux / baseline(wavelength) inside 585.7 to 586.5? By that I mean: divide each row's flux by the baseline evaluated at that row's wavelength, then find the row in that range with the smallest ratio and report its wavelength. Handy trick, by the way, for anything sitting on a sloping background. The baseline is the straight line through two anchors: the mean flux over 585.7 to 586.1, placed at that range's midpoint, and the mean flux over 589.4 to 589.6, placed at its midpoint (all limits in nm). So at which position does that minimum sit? 585.789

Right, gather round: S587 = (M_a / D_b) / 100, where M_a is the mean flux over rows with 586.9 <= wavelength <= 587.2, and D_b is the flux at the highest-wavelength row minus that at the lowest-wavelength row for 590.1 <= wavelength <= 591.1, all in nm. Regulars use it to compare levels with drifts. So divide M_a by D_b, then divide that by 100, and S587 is 0.16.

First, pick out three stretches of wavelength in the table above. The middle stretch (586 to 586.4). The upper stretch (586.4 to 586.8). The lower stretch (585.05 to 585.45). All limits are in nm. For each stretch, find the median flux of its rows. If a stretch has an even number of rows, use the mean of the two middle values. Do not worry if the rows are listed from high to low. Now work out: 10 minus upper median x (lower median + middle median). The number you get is 8.299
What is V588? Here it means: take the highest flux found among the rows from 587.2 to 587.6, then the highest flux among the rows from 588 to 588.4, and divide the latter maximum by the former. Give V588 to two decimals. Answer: 0.98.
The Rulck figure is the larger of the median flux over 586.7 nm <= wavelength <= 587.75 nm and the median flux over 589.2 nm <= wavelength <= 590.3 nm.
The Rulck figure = 0.930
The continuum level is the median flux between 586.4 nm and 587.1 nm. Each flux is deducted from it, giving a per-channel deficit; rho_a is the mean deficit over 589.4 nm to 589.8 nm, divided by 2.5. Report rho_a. 0.06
